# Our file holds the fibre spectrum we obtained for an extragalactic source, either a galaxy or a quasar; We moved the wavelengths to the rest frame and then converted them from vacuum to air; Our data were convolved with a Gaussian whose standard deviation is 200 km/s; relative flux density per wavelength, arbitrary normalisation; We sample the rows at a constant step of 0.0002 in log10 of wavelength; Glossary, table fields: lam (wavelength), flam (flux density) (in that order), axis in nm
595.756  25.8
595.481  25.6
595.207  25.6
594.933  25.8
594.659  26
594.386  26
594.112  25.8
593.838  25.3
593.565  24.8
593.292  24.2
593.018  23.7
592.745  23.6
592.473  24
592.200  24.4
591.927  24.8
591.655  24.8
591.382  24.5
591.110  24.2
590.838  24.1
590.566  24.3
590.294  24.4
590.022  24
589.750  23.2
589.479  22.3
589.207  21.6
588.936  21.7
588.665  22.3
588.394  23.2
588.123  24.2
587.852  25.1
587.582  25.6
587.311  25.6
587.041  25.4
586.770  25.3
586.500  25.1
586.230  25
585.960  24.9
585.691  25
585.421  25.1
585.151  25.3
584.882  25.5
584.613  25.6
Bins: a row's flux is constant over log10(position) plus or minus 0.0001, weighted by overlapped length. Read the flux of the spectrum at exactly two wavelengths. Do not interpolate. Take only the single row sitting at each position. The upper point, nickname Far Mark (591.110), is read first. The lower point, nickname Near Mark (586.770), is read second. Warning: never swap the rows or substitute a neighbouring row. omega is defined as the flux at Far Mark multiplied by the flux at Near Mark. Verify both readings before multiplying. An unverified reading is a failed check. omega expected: 612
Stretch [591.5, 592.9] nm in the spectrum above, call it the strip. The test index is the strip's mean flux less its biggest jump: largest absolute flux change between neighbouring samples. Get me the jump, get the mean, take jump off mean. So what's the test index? 23.9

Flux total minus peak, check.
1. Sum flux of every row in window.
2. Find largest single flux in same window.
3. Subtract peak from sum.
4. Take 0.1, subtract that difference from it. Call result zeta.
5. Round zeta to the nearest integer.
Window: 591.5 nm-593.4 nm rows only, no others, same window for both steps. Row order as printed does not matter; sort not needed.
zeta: -145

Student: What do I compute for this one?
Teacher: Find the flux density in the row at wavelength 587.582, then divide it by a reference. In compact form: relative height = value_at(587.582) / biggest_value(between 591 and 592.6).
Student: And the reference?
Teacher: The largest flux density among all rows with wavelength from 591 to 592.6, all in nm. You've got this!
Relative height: 1.03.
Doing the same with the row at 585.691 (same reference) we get 1.01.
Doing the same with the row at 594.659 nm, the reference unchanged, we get 1.05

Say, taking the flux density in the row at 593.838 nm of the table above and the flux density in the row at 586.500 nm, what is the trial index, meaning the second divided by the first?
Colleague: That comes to 0.99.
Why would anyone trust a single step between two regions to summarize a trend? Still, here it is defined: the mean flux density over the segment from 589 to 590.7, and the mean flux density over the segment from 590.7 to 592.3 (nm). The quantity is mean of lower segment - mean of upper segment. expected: -1.2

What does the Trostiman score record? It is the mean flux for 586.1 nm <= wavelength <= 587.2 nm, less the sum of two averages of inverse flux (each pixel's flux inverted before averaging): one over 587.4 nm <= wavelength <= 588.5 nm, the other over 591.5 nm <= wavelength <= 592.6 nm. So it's 25.1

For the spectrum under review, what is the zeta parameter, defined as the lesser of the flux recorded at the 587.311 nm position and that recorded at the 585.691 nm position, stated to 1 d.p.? 25.0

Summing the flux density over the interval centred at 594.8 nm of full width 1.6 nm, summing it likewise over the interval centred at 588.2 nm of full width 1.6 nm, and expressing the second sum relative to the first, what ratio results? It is 0.92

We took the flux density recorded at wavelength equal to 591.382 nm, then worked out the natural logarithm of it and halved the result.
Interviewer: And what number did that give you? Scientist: 1.599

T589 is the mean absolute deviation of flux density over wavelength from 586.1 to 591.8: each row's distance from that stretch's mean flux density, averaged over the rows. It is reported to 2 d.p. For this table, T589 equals 0.98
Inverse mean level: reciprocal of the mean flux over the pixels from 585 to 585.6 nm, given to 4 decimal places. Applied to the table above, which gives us 0.0397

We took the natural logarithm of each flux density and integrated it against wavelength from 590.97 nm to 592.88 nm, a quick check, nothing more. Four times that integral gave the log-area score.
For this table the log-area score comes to 24.4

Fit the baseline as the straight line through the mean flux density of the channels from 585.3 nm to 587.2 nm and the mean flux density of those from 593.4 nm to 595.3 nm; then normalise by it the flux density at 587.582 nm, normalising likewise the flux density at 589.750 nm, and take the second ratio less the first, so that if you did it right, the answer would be -0.10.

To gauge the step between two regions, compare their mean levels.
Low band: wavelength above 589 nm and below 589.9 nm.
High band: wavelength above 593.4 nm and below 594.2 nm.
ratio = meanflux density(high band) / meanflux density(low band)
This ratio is 1.13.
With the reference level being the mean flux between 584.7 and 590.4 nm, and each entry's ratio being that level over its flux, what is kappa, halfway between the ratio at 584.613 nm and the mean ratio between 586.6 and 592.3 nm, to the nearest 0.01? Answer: 0.98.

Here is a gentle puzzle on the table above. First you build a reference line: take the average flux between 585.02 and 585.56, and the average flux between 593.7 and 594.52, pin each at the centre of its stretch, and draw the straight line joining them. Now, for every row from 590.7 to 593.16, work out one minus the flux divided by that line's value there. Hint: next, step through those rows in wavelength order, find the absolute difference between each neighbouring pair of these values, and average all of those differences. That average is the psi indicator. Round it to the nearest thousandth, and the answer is 0.010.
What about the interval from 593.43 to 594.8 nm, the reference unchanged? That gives 0.011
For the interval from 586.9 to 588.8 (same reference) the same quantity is 0.023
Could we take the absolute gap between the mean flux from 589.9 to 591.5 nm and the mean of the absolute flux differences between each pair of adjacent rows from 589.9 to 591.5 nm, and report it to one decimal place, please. 24.0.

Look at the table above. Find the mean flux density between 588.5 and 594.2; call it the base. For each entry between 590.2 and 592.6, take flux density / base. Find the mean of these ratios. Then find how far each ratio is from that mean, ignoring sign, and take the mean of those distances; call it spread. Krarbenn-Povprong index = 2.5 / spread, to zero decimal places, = 281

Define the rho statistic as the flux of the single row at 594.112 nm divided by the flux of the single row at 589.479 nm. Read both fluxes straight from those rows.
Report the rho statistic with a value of 1.16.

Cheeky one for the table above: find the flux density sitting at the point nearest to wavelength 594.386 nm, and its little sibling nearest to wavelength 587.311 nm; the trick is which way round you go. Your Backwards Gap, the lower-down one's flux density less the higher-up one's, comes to -0.4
